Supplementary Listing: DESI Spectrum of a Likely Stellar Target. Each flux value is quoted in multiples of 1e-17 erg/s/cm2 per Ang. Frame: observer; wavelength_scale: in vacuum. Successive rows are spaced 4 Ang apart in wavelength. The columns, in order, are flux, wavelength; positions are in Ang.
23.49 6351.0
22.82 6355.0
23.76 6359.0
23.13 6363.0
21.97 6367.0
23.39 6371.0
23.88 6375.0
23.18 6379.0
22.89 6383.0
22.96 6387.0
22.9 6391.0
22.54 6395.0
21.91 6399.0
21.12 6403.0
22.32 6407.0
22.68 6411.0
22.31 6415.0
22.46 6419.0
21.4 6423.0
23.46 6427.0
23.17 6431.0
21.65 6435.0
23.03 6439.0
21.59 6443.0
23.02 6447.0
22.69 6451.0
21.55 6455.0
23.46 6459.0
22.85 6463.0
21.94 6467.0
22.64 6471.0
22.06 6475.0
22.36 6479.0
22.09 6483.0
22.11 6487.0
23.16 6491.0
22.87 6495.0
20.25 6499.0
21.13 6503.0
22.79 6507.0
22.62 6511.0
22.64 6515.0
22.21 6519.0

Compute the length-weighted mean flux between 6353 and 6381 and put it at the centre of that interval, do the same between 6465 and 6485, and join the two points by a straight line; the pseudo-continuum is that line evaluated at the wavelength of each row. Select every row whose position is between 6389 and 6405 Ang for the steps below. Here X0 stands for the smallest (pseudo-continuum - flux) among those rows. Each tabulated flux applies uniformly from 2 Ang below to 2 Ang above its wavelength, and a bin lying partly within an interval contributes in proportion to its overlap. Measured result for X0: 0.05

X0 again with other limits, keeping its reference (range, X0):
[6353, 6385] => -0.79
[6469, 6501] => -1.08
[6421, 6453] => -0.82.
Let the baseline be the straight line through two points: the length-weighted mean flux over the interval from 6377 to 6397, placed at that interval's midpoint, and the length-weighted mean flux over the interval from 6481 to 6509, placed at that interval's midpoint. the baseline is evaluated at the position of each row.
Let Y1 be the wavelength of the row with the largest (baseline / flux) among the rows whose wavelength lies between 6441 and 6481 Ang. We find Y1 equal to 6443.0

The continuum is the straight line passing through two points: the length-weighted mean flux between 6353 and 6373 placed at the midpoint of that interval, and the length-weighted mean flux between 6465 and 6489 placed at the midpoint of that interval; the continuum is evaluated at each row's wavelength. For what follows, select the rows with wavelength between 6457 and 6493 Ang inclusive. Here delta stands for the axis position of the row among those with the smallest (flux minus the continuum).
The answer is 6467.0 Ang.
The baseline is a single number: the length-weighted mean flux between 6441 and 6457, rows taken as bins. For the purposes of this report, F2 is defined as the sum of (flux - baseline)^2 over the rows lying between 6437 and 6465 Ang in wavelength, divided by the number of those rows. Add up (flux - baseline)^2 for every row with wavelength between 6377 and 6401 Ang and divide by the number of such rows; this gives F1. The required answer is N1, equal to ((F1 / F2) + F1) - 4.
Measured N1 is -2.86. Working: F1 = 0.4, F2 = 0.62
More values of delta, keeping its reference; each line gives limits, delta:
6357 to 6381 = 6367.0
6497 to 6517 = 6499.0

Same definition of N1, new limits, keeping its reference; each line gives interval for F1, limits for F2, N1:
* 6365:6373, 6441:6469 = -1.93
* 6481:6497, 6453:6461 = -3.32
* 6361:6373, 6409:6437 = -1.81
